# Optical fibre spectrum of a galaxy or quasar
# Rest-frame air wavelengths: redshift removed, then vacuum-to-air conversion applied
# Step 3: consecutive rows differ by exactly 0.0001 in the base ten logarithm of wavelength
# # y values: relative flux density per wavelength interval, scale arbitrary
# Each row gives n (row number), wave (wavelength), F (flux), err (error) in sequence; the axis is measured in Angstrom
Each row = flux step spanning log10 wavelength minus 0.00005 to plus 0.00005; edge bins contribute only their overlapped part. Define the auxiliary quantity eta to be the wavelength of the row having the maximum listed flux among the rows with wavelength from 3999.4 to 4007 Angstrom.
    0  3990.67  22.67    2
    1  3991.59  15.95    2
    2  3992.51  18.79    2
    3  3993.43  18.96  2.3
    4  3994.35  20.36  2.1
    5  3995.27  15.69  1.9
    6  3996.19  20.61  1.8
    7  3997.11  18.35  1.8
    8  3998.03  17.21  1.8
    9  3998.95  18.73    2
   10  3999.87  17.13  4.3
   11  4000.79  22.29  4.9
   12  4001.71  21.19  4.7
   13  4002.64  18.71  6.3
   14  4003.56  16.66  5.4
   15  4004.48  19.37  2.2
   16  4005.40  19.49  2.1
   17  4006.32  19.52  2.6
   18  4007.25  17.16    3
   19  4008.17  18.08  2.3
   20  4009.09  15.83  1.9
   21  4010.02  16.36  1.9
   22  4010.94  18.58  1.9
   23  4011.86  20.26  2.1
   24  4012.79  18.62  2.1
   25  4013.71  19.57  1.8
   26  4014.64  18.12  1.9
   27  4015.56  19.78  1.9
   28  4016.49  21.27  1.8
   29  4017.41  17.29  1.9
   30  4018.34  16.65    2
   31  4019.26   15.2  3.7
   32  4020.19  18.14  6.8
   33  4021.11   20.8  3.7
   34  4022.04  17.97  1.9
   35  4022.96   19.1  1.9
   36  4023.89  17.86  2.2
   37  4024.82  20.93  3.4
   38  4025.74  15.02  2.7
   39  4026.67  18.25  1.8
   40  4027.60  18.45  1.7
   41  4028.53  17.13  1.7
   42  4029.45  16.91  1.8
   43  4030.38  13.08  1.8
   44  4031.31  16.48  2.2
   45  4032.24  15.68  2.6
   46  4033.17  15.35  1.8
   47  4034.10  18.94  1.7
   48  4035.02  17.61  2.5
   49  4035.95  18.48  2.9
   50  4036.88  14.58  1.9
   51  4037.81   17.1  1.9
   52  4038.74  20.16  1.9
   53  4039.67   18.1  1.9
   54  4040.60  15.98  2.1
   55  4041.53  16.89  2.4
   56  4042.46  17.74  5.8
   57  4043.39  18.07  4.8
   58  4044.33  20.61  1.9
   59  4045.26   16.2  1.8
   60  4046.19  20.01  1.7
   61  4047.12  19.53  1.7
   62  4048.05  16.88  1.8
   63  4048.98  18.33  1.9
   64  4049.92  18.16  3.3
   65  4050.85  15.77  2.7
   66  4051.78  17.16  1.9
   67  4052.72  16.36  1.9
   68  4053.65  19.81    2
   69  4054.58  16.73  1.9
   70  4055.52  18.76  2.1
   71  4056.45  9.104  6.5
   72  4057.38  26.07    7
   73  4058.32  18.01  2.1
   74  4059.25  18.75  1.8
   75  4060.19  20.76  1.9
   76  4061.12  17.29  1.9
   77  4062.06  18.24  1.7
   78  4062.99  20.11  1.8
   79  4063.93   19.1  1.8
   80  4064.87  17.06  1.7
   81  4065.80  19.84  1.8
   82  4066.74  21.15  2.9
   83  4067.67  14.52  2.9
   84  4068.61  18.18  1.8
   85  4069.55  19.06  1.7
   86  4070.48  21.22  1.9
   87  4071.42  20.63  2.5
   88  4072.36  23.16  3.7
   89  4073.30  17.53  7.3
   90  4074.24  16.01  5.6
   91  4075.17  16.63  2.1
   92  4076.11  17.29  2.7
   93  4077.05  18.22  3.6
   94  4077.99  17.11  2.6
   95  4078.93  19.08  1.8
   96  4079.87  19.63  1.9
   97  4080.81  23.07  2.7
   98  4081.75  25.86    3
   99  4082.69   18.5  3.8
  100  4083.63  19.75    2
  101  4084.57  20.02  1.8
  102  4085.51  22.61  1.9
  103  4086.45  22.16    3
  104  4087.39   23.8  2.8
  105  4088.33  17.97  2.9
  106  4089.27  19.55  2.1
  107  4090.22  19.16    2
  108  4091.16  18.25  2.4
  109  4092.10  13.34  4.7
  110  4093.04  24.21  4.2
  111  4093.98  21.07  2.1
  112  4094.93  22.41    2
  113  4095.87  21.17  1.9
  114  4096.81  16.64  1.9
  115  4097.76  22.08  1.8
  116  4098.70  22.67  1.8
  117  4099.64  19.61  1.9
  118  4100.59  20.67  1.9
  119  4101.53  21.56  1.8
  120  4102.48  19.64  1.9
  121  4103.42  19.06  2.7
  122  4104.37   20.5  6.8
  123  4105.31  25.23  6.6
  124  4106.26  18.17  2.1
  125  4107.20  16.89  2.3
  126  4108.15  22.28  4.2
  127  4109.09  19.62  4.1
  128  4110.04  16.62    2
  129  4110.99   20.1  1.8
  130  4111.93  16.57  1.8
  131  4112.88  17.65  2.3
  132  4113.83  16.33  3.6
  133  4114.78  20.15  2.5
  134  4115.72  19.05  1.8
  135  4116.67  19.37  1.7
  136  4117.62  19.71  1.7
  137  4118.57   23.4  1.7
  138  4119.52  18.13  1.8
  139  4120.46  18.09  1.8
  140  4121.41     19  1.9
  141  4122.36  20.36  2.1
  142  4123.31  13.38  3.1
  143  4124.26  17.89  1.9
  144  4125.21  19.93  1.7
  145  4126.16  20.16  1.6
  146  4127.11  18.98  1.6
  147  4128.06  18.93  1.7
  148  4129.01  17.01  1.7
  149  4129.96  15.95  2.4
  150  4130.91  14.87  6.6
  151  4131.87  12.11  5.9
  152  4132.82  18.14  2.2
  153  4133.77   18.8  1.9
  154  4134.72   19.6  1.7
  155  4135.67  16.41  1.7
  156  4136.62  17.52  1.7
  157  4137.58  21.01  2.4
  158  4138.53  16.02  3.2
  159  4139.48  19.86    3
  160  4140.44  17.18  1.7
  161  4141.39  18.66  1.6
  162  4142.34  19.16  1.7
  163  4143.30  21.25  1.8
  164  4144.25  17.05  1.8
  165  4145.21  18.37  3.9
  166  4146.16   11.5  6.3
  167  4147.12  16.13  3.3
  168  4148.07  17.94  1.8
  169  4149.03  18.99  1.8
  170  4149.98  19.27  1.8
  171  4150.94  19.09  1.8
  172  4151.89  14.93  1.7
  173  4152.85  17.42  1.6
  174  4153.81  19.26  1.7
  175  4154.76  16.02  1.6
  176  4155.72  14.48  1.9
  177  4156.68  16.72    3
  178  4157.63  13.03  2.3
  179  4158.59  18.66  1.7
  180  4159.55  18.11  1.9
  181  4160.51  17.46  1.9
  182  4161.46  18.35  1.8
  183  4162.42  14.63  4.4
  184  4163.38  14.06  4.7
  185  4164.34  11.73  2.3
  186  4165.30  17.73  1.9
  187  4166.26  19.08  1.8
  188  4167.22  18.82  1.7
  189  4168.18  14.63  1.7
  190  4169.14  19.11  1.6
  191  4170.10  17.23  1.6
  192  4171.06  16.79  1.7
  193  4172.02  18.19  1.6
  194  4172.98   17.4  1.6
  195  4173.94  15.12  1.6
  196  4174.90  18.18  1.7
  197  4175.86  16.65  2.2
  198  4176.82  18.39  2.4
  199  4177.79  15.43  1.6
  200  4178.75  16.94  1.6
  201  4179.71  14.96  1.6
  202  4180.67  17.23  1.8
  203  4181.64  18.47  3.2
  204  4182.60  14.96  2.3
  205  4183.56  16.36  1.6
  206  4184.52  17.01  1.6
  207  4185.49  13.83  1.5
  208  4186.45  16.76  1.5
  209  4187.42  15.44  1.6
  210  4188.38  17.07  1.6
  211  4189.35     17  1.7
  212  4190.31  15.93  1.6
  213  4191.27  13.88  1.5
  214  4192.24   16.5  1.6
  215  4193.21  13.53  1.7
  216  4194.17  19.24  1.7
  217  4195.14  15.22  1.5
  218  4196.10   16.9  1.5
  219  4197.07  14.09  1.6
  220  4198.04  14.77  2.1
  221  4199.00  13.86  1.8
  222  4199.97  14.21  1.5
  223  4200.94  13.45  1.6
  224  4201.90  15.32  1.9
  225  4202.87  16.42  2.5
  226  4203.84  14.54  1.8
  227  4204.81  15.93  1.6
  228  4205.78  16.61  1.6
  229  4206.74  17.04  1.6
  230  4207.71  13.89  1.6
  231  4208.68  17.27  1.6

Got 4000.79 Angstrom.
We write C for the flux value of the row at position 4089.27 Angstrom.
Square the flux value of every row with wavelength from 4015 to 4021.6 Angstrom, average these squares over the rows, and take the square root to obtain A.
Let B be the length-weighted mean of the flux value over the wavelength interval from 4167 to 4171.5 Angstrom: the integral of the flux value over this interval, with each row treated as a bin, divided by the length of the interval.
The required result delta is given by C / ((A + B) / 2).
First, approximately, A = 18.6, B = 17.2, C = 19.55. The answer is 1.09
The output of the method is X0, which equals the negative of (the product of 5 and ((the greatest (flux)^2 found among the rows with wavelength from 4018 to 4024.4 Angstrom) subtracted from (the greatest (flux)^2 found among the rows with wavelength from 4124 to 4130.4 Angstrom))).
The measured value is 131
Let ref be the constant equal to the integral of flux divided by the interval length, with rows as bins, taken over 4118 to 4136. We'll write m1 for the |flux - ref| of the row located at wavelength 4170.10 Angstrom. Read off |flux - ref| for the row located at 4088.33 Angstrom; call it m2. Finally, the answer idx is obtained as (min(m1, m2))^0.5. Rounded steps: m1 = 0.7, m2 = 0.0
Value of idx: 0.09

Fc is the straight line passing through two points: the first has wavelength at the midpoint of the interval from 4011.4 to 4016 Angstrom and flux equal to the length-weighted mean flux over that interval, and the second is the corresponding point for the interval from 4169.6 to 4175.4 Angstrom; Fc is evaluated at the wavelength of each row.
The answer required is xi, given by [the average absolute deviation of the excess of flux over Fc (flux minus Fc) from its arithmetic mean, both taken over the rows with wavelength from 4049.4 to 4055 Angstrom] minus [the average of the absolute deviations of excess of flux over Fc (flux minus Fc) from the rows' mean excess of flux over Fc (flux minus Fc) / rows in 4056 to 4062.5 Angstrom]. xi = -1.9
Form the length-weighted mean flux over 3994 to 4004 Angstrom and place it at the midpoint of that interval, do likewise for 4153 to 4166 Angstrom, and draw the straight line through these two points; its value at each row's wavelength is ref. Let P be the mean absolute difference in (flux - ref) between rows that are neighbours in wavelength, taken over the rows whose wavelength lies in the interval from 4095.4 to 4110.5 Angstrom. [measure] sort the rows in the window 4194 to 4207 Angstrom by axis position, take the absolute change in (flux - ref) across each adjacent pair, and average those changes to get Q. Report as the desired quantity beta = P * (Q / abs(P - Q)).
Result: 3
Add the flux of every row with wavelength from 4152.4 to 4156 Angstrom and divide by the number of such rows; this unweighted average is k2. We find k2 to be 16.8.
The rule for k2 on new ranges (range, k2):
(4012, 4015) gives 18.8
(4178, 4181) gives 16.4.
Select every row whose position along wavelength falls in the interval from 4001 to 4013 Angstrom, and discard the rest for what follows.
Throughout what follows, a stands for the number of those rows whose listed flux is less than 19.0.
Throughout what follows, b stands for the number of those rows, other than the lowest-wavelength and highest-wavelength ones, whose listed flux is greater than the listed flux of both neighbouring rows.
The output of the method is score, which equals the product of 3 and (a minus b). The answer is 15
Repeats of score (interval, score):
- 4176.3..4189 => 27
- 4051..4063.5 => 15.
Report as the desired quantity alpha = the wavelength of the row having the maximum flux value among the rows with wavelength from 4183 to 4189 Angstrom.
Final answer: 4188.38 Angstrom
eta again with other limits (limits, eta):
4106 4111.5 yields 4108.15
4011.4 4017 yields 4016.49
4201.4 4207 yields 4206.74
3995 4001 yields 4000.79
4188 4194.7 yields 4194.17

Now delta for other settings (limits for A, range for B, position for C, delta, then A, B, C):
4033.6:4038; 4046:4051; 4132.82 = 1.02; 17.4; 18.2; 18.14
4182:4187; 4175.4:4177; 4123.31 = 0.81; 15.8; 17.4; 13.38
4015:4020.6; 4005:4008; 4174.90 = 0.99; 18.2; 18.6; 18.18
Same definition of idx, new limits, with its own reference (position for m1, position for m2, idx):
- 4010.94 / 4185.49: 0.78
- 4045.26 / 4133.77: 0.91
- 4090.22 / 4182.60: 1.09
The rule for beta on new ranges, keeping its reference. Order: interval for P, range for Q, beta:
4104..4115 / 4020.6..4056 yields 6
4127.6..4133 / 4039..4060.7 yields 13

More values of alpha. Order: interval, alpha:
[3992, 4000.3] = 3996.19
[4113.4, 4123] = 4118.57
